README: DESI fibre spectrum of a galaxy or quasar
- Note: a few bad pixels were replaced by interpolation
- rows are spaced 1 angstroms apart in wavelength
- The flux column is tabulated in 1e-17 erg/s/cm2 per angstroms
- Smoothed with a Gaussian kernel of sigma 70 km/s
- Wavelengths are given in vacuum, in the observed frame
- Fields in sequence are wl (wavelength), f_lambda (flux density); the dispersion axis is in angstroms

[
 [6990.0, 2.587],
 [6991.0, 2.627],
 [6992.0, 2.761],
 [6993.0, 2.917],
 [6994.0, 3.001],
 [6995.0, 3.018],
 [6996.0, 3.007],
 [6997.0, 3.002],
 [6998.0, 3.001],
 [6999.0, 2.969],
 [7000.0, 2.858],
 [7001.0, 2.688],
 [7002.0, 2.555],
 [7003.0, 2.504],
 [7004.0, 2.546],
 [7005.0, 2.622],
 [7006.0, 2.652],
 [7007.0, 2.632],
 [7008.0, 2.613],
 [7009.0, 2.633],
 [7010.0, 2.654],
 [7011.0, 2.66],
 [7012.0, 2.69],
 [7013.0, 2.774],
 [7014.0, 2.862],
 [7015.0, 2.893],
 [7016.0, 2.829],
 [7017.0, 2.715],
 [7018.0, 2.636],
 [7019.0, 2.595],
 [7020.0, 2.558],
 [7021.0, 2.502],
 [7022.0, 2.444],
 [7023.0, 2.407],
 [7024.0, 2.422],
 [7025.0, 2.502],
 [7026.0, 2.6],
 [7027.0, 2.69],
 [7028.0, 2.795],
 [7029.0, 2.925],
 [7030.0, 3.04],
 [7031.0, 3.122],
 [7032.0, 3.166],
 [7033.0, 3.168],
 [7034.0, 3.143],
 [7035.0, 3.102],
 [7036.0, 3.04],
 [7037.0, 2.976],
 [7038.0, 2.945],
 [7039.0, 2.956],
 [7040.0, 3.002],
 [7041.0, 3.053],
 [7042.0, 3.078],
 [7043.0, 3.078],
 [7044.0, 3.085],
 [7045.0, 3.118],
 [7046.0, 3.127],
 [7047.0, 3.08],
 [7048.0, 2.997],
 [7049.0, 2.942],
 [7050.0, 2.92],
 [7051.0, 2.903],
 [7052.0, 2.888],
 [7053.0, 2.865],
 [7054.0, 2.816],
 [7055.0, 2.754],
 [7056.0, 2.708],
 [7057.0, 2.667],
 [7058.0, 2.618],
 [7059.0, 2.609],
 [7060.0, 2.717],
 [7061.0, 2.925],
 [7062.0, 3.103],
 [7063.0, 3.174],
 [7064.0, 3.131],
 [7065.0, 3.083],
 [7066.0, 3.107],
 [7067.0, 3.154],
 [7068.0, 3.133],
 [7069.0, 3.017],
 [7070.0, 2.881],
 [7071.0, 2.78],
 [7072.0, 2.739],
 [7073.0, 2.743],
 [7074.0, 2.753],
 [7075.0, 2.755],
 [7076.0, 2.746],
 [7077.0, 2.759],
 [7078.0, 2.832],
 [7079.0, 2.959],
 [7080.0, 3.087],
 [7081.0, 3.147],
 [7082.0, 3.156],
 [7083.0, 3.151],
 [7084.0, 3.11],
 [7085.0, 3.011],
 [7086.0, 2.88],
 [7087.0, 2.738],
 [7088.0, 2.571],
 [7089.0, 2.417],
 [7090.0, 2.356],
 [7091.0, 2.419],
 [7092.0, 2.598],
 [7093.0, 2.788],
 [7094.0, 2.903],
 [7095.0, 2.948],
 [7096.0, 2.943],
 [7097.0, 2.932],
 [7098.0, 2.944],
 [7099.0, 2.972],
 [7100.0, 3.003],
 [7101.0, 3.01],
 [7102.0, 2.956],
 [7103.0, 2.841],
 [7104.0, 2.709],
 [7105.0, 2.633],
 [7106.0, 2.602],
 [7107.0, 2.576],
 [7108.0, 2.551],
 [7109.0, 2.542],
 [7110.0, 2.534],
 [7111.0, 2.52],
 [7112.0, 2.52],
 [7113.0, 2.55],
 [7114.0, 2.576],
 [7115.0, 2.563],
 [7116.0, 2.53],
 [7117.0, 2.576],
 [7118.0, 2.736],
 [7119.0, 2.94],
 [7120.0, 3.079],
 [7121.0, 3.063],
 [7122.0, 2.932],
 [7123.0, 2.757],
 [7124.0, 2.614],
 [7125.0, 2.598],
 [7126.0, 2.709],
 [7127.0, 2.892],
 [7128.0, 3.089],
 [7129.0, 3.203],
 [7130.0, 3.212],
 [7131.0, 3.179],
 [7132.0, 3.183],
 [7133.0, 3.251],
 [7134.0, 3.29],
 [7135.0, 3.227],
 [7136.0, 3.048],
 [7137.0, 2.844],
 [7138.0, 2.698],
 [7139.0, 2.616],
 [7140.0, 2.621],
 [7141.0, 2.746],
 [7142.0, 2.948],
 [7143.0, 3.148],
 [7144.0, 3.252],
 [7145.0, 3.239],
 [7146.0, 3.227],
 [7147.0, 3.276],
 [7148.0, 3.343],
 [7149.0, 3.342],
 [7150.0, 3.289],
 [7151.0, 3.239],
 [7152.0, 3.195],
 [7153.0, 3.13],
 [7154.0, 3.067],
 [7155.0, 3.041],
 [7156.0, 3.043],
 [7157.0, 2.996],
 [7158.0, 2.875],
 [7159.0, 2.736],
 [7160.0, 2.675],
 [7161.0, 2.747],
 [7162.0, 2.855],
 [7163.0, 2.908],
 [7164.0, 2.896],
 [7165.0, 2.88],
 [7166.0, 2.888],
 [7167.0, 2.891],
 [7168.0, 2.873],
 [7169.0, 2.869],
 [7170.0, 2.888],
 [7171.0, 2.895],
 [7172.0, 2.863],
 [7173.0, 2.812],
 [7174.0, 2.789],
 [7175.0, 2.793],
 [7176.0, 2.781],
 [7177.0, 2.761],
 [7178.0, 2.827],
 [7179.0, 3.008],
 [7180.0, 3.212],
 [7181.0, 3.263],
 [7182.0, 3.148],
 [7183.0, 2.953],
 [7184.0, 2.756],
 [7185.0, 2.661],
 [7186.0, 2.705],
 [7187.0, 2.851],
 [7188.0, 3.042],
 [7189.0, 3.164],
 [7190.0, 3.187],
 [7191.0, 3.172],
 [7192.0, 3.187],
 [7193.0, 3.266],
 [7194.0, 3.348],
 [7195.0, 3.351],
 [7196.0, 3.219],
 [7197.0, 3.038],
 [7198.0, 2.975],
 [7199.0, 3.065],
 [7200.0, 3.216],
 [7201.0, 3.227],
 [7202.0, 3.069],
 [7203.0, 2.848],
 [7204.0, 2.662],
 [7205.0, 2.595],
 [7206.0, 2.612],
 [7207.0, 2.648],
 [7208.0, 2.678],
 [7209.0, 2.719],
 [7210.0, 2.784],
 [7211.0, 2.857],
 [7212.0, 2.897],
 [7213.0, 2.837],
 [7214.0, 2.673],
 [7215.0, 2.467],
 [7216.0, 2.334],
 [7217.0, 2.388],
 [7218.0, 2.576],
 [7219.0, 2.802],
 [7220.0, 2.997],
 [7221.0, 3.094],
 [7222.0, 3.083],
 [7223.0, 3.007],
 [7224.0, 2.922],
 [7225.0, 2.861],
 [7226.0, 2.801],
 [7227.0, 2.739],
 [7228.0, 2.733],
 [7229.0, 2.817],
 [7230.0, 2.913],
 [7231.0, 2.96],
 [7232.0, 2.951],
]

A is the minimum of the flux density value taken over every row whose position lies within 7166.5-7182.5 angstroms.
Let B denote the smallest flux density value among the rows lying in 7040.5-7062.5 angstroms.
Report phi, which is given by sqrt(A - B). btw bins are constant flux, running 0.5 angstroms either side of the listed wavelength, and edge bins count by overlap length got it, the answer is 0.4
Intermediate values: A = 2.761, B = 2.609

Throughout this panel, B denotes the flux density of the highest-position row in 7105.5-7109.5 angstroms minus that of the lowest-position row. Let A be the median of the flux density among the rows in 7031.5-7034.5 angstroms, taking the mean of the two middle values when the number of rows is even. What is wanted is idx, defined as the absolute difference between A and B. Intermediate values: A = 3.2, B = -0.1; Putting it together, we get 3.2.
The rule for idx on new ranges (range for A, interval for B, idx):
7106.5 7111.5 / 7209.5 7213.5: 2.5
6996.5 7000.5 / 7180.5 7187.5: 3.4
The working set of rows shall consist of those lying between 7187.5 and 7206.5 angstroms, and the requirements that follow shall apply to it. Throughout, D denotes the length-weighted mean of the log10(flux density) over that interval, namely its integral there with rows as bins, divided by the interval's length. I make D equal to 0.485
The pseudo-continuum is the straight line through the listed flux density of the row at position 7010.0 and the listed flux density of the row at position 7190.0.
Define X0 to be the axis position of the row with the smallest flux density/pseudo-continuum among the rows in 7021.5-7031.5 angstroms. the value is 7023.0 angstroms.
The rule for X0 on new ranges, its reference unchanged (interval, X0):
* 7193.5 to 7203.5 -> 7203.0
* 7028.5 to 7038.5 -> 7038.0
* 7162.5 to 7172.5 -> 7172.0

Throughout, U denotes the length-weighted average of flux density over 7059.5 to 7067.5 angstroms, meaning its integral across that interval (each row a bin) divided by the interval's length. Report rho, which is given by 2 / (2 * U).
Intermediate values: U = 3.05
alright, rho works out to 0.33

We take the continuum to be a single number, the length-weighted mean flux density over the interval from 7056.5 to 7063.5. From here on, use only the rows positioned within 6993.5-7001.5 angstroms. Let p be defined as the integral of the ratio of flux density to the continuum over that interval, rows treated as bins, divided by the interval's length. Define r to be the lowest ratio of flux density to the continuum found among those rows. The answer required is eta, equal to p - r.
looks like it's 0.090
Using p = 1.04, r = 0.95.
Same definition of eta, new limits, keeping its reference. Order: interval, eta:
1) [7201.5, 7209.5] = 0.047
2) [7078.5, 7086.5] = 0.065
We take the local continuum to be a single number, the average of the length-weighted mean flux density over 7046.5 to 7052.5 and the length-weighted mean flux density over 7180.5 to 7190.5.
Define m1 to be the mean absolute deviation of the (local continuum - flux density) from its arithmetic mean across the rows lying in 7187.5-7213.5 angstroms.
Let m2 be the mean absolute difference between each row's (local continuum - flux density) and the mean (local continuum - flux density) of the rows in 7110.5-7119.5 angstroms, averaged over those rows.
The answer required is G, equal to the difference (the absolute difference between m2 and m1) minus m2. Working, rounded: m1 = 0.21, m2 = 0.100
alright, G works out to 0.01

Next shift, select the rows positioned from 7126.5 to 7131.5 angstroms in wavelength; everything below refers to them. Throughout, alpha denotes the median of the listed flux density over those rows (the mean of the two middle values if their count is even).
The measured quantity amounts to 3.2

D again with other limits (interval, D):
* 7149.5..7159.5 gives 0.485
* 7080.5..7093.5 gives 0.444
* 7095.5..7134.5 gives 0.450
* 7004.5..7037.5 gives 0.439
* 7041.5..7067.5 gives 0.469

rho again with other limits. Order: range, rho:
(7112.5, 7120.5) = 0.37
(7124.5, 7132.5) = 0.33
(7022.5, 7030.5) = 0.37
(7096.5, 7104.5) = 0.34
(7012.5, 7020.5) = 0.37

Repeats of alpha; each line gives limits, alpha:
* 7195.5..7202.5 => 3.1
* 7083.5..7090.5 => 2.7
